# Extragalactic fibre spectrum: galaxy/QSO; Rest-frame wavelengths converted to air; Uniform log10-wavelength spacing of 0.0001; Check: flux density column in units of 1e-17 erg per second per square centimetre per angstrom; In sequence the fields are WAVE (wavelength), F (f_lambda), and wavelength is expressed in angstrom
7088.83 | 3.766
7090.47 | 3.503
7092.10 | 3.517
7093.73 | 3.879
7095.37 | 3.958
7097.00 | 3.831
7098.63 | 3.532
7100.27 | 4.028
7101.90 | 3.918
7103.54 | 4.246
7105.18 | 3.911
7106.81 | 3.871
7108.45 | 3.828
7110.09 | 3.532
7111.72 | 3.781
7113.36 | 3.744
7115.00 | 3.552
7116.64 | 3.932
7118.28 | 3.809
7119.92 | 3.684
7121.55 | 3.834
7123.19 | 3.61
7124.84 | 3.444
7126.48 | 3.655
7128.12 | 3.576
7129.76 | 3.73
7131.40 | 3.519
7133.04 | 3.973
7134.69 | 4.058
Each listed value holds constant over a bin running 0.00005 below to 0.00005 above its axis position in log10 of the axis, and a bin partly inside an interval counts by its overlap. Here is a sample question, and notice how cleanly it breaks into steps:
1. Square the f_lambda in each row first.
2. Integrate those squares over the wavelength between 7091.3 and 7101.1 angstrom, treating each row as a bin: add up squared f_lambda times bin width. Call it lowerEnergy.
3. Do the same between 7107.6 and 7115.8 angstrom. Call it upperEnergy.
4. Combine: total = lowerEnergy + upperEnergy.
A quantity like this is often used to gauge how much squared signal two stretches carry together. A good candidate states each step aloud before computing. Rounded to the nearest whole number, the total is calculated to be 253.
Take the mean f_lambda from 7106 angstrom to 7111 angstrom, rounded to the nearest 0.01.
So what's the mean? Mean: 3.74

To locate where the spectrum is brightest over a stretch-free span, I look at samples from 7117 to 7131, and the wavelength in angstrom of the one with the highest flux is 7121.55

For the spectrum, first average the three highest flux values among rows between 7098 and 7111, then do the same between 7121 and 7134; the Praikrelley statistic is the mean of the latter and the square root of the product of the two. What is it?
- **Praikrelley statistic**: 3.90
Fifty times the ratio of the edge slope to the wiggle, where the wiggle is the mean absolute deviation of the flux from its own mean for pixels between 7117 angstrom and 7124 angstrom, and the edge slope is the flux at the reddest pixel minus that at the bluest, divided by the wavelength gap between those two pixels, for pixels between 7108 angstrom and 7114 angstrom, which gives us -10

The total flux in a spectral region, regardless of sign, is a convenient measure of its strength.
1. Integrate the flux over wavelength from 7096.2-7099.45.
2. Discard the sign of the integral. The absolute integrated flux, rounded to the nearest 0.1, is 12.0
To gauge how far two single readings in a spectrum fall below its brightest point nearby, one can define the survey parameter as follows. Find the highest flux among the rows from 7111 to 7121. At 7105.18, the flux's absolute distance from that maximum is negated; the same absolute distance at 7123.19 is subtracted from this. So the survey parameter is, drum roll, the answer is -0.34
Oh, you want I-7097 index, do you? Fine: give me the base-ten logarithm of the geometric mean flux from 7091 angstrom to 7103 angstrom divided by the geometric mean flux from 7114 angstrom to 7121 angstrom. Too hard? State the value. 0.01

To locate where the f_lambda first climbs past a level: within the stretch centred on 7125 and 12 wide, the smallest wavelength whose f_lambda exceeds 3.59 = 7119.92 angstrom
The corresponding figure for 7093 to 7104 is 7093.73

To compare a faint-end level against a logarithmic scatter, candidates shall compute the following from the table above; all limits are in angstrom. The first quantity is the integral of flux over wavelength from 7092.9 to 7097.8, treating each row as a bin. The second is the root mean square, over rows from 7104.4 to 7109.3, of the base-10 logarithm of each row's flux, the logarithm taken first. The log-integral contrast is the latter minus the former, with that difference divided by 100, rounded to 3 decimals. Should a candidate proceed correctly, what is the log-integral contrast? -0.185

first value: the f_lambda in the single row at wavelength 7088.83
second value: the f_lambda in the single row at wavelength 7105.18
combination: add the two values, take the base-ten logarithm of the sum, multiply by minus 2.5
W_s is -2.21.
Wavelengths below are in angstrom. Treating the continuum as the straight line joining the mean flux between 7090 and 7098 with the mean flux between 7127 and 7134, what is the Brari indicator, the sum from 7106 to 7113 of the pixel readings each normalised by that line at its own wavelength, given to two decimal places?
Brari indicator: 4.03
